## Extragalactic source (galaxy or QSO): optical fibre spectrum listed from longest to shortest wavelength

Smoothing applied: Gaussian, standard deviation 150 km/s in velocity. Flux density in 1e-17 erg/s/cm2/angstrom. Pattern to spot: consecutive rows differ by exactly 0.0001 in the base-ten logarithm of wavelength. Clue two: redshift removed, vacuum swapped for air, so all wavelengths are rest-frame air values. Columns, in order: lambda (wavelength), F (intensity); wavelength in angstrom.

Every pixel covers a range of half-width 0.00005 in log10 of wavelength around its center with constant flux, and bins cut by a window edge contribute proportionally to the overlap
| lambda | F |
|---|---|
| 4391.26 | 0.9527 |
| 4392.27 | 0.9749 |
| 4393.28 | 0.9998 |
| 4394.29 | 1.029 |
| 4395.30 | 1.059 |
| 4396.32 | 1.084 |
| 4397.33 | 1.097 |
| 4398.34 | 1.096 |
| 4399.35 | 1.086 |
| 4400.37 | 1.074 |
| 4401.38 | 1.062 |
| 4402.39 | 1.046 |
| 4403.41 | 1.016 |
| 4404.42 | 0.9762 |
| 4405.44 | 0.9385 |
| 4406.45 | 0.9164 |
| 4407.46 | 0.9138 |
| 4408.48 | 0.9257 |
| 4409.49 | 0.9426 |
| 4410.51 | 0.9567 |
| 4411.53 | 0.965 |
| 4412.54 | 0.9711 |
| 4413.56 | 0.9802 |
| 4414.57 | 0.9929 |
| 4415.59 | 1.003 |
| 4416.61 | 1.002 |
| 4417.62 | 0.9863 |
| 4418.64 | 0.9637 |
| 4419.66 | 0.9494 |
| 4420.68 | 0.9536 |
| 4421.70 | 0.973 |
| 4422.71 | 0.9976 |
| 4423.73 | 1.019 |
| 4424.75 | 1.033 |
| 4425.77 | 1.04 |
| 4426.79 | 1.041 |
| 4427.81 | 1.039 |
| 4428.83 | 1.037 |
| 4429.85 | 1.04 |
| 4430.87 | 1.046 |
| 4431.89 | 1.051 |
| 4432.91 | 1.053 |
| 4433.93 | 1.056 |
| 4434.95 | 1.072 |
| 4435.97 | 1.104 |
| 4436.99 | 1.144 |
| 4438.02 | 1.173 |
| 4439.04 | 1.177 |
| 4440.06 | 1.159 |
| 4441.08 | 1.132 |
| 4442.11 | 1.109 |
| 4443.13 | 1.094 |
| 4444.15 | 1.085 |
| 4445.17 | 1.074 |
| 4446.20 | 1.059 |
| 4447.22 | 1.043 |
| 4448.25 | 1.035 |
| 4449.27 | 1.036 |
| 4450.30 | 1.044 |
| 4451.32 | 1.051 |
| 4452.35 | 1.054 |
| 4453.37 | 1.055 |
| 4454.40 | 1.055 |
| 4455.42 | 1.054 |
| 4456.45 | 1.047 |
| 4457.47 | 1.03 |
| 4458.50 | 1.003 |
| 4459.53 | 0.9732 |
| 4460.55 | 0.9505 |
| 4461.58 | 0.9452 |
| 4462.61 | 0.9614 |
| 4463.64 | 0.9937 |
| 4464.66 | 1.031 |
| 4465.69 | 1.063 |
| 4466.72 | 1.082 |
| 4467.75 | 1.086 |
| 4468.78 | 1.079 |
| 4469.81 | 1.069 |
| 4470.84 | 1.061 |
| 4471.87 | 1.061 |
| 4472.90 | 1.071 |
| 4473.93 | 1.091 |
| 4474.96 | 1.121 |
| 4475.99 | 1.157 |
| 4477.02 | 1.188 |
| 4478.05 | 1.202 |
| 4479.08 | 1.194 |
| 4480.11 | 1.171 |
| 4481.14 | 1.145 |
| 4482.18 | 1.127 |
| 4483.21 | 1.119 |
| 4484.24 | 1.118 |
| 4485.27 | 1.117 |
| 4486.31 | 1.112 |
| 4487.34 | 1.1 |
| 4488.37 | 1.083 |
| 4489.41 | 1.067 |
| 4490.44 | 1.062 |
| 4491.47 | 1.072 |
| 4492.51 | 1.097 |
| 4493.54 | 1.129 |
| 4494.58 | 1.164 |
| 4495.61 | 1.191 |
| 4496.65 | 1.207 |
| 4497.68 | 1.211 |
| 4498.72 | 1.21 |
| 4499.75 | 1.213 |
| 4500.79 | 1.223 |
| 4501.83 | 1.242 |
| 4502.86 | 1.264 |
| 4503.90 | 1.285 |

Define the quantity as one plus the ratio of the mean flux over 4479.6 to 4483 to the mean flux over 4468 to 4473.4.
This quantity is 2.07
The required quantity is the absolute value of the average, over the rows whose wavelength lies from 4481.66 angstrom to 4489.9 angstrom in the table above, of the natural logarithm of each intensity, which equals 0.10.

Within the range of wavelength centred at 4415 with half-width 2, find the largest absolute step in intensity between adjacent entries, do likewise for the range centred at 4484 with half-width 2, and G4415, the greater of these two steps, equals 0.013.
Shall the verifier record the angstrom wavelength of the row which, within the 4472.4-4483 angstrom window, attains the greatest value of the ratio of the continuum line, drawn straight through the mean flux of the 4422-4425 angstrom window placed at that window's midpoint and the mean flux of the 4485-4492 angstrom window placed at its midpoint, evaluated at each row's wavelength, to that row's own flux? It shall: 4472.90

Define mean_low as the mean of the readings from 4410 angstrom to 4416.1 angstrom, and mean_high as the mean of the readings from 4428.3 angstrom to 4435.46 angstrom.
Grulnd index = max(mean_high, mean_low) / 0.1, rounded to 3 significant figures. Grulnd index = 10.5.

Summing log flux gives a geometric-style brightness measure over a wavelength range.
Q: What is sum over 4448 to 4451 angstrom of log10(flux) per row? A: 0.049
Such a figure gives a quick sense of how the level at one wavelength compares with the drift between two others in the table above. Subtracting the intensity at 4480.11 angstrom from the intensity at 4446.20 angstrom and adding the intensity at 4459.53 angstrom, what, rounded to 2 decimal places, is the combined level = 0.86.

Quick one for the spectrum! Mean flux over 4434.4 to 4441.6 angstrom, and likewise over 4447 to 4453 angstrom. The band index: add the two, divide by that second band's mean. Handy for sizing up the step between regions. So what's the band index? 2.09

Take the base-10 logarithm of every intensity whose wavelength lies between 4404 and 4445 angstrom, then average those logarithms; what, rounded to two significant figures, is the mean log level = 0.010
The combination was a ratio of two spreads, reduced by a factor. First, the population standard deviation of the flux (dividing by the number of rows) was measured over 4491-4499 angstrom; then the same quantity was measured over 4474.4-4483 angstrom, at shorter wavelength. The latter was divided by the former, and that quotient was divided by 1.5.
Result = 0.37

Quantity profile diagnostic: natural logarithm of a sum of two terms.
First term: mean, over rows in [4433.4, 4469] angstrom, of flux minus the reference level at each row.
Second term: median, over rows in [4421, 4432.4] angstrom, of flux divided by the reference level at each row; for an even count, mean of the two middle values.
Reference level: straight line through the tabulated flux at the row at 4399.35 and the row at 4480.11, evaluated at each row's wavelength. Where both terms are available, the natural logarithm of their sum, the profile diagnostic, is -0.163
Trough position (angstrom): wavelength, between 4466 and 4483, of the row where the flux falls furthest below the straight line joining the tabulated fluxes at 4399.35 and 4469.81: 4470.84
